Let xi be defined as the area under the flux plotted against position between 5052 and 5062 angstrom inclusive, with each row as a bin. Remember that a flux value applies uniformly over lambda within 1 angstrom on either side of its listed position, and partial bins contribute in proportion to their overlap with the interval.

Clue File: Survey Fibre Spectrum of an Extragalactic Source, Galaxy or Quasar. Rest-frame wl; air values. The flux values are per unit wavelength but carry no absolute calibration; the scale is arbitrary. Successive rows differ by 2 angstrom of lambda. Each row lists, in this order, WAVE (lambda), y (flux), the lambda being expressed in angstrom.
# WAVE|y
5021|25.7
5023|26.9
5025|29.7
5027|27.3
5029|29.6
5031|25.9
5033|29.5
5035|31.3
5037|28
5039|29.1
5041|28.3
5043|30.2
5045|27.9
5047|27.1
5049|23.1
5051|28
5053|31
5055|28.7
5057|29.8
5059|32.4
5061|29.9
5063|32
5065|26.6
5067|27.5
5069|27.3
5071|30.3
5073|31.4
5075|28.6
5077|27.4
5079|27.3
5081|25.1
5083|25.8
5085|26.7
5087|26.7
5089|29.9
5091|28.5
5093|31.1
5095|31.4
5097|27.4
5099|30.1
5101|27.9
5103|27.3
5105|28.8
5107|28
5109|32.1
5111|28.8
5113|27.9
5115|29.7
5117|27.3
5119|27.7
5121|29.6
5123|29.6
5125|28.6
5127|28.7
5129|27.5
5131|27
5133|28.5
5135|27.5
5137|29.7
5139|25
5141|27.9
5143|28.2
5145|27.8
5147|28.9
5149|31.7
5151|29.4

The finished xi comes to 304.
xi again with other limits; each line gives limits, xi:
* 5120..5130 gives 288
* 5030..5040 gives 288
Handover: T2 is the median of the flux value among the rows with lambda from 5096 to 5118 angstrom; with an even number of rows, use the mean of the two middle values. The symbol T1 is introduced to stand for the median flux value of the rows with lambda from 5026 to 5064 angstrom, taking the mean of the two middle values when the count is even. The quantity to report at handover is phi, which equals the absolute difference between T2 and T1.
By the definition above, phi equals 1.1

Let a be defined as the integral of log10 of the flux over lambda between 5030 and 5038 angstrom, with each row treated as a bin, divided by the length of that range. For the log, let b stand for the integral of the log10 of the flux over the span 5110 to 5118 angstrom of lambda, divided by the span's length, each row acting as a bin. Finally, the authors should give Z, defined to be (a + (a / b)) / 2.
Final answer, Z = 1.23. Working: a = 1.46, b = 1.45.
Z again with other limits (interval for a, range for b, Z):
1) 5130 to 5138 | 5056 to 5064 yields 1.21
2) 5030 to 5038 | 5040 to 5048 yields 1.23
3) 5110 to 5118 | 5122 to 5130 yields 1.23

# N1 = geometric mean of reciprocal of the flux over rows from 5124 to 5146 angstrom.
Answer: 0.0359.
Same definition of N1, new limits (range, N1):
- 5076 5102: 0.0357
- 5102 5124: 0.0348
